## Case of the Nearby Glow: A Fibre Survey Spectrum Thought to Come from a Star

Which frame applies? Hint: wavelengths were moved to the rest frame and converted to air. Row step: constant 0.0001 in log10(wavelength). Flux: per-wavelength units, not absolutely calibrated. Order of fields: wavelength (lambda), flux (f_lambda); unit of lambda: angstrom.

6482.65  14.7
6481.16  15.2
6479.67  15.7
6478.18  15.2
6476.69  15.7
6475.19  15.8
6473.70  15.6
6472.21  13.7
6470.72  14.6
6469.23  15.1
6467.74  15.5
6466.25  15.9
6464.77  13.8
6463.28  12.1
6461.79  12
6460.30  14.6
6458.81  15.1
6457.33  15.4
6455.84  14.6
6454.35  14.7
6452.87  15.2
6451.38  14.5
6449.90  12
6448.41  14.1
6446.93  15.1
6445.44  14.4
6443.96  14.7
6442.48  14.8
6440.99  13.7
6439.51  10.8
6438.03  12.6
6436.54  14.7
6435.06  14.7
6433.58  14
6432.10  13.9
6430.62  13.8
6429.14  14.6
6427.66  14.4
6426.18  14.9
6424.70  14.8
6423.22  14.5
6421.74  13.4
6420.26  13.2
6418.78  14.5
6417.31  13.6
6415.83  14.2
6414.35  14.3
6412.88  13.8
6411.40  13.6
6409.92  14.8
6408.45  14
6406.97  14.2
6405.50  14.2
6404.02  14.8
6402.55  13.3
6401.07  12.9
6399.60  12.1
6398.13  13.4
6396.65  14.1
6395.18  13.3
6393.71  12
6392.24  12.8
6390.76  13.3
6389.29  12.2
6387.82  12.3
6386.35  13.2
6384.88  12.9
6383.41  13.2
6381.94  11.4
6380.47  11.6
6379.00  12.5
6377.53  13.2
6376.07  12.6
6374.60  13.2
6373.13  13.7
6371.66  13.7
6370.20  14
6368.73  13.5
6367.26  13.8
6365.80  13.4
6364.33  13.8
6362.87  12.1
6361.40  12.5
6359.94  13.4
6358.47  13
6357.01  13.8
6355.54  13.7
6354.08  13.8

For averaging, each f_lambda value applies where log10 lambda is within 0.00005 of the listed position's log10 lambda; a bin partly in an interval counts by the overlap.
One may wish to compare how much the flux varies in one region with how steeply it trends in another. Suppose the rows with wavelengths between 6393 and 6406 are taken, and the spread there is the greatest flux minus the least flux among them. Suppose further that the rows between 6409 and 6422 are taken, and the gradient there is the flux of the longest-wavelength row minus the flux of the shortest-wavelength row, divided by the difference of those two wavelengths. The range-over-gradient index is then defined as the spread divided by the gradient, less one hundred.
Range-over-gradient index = -124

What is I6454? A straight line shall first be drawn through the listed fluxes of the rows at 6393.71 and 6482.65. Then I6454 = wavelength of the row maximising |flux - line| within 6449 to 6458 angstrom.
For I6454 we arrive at 6449.90 angstrom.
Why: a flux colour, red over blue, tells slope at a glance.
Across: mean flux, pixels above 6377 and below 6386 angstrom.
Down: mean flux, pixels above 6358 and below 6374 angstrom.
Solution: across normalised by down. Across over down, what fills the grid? 0.93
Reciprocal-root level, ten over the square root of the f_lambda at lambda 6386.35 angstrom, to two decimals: 2.75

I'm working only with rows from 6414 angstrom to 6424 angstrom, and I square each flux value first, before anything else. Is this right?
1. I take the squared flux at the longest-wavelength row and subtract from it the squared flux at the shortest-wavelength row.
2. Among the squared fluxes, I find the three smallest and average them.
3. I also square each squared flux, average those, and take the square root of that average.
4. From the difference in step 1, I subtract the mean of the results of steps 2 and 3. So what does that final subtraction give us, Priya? -182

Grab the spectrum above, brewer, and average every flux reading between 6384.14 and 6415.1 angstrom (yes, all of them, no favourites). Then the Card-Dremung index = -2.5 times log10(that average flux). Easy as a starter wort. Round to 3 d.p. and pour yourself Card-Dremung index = -2.818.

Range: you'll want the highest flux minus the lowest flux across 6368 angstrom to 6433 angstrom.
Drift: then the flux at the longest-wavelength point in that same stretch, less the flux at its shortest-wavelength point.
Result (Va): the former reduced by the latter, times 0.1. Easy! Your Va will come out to 0.31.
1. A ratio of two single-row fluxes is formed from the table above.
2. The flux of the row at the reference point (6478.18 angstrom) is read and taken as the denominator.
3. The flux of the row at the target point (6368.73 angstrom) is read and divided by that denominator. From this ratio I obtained 0.888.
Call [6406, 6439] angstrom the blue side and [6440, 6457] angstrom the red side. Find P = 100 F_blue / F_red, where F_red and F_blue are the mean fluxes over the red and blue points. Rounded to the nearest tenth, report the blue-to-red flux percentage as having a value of 98.4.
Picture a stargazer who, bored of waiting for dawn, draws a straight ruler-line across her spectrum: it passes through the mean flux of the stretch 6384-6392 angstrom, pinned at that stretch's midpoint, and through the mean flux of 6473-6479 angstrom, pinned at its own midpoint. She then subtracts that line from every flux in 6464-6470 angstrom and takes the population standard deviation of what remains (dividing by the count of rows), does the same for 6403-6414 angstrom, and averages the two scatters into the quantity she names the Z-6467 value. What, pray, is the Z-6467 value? 0.63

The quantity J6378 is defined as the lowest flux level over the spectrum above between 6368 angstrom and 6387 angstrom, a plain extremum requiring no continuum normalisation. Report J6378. 11.4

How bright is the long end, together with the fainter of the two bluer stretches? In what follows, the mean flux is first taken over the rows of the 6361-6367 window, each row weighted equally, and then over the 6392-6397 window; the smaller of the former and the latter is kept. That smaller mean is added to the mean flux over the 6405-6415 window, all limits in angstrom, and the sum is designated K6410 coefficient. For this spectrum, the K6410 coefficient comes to 27.1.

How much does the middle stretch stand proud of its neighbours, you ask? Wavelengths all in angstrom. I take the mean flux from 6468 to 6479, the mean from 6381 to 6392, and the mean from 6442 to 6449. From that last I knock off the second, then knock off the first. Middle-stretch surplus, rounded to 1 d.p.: -13.1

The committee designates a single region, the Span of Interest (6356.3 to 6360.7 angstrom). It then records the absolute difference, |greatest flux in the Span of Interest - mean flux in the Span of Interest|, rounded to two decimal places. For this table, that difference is 0.40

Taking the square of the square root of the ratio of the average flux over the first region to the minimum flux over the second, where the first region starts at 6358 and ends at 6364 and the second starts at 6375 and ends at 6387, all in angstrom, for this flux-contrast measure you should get 1.12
